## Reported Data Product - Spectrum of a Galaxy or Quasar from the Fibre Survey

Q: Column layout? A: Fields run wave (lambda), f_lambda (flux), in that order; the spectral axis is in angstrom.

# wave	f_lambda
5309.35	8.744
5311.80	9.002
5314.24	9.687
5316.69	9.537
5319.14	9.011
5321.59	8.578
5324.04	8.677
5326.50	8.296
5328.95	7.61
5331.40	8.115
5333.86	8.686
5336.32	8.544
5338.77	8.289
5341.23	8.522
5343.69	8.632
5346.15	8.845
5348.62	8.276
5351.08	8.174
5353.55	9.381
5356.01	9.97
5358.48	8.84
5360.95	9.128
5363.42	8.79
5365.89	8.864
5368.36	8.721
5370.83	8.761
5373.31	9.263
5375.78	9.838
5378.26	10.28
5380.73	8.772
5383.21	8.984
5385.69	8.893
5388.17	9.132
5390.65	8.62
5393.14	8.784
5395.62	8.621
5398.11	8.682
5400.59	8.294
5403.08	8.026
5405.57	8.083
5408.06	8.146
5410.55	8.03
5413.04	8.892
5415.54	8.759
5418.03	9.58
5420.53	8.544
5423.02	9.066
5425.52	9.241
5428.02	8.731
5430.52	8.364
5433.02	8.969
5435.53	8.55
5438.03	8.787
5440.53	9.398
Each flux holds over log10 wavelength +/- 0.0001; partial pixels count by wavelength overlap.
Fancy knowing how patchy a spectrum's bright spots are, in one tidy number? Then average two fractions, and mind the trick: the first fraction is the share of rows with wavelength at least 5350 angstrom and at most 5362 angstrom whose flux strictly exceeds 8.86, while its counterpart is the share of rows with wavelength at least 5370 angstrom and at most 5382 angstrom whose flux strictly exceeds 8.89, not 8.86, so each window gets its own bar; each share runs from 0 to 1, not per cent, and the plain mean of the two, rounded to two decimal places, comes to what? 0.60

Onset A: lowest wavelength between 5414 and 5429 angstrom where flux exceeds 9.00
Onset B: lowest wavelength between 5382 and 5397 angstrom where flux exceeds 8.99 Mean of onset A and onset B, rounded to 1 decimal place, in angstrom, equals 5403.1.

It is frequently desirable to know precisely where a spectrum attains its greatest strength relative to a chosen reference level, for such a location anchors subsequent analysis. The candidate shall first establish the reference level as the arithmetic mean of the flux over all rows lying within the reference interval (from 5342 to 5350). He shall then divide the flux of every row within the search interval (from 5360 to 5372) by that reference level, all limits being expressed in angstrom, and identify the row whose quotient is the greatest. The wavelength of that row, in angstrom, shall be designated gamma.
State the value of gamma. 5360.95 angstrom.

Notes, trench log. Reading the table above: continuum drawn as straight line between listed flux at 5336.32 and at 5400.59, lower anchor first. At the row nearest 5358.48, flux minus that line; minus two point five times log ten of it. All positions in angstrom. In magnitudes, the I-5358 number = 1.0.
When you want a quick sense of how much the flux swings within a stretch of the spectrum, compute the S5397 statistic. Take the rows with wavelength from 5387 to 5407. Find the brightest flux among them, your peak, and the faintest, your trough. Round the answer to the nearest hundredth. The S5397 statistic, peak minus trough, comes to 1.11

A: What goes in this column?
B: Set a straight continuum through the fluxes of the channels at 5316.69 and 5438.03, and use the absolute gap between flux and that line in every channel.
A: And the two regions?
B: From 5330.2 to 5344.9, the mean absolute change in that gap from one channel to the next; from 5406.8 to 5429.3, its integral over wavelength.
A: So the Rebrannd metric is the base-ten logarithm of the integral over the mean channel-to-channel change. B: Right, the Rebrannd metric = 1.54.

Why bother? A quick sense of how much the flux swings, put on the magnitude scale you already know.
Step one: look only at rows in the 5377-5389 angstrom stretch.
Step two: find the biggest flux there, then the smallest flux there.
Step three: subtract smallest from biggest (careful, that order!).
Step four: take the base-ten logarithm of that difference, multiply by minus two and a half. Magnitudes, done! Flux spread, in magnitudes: -0.45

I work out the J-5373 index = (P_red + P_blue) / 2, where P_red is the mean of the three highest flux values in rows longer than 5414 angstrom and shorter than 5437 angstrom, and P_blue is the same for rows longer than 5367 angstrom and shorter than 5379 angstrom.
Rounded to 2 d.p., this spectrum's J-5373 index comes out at 9.54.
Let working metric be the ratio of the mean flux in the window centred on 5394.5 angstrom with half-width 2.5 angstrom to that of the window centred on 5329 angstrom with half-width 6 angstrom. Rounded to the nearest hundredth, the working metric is 1.05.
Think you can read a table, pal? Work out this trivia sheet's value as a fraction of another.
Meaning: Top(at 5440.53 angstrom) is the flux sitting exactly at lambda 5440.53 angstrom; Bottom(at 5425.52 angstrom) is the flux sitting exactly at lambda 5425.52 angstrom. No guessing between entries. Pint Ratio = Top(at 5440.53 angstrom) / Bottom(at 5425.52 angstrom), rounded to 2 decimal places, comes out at 1.02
